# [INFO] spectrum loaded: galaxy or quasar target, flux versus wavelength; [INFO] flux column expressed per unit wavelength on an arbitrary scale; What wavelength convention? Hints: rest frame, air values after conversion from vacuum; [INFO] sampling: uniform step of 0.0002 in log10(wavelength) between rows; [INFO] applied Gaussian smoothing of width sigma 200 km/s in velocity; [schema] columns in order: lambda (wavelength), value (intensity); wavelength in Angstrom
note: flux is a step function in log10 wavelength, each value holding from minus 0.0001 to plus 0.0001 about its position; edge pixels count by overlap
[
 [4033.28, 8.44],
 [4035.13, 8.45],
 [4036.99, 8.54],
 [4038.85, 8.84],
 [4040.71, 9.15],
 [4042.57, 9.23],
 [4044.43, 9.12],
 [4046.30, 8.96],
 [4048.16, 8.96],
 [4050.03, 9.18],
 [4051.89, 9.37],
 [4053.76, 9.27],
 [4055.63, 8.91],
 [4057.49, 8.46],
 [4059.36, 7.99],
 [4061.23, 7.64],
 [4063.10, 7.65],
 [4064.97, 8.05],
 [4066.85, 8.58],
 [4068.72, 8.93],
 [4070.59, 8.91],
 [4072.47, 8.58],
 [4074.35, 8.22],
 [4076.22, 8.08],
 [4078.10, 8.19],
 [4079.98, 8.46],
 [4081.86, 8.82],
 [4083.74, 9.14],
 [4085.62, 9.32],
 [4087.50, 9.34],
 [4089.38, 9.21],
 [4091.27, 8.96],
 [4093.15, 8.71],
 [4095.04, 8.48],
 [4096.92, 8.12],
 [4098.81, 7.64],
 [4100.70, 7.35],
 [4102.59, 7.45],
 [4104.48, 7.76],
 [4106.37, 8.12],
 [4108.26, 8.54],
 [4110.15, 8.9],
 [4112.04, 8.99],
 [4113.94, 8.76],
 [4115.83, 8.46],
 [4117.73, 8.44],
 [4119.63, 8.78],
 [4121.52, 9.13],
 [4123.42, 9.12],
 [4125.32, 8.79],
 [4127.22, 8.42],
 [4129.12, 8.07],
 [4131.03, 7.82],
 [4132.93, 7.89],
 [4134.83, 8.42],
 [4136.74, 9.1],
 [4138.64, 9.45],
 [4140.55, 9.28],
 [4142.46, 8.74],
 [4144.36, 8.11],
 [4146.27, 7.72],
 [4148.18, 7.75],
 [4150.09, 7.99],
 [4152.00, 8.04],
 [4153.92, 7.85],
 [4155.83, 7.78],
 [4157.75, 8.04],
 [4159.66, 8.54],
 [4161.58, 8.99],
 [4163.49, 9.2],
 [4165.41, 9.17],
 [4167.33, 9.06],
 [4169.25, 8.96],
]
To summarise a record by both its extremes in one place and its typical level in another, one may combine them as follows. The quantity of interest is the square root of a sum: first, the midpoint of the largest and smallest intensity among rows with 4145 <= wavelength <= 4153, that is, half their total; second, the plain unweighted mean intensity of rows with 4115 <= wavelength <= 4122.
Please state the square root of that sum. 4.07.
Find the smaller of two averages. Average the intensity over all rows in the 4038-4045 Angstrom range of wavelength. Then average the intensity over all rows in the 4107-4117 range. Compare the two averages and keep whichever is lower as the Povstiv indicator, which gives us 8.7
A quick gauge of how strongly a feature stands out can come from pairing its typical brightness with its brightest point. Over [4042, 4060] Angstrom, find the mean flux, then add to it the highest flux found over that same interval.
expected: 18.3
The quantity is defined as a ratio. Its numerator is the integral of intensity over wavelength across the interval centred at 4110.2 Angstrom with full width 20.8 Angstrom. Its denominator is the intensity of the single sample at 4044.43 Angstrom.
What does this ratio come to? 19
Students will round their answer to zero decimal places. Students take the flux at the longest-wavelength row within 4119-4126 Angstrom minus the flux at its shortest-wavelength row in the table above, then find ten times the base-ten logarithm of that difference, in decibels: -20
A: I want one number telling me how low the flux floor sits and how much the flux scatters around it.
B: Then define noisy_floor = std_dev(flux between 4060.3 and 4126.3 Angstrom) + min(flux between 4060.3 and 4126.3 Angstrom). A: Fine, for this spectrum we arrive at 7.90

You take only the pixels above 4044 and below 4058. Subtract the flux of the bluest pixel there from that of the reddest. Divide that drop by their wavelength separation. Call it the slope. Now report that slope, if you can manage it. -0.05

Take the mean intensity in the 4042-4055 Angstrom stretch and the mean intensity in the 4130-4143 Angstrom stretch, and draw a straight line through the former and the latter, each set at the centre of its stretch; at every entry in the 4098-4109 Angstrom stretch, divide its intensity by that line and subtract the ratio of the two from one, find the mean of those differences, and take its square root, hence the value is 0.34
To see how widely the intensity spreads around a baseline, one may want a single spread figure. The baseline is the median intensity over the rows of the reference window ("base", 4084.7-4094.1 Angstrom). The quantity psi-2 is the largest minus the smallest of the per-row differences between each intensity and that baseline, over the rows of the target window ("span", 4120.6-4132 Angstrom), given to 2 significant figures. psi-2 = 1.3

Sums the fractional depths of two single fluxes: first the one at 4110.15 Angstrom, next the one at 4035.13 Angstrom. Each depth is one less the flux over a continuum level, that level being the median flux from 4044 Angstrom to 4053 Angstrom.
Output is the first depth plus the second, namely 0.10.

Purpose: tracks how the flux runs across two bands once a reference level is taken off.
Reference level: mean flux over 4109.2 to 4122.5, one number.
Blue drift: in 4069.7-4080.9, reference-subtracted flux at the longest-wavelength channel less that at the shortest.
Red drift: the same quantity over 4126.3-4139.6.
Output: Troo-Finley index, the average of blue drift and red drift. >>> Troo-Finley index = 0.3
